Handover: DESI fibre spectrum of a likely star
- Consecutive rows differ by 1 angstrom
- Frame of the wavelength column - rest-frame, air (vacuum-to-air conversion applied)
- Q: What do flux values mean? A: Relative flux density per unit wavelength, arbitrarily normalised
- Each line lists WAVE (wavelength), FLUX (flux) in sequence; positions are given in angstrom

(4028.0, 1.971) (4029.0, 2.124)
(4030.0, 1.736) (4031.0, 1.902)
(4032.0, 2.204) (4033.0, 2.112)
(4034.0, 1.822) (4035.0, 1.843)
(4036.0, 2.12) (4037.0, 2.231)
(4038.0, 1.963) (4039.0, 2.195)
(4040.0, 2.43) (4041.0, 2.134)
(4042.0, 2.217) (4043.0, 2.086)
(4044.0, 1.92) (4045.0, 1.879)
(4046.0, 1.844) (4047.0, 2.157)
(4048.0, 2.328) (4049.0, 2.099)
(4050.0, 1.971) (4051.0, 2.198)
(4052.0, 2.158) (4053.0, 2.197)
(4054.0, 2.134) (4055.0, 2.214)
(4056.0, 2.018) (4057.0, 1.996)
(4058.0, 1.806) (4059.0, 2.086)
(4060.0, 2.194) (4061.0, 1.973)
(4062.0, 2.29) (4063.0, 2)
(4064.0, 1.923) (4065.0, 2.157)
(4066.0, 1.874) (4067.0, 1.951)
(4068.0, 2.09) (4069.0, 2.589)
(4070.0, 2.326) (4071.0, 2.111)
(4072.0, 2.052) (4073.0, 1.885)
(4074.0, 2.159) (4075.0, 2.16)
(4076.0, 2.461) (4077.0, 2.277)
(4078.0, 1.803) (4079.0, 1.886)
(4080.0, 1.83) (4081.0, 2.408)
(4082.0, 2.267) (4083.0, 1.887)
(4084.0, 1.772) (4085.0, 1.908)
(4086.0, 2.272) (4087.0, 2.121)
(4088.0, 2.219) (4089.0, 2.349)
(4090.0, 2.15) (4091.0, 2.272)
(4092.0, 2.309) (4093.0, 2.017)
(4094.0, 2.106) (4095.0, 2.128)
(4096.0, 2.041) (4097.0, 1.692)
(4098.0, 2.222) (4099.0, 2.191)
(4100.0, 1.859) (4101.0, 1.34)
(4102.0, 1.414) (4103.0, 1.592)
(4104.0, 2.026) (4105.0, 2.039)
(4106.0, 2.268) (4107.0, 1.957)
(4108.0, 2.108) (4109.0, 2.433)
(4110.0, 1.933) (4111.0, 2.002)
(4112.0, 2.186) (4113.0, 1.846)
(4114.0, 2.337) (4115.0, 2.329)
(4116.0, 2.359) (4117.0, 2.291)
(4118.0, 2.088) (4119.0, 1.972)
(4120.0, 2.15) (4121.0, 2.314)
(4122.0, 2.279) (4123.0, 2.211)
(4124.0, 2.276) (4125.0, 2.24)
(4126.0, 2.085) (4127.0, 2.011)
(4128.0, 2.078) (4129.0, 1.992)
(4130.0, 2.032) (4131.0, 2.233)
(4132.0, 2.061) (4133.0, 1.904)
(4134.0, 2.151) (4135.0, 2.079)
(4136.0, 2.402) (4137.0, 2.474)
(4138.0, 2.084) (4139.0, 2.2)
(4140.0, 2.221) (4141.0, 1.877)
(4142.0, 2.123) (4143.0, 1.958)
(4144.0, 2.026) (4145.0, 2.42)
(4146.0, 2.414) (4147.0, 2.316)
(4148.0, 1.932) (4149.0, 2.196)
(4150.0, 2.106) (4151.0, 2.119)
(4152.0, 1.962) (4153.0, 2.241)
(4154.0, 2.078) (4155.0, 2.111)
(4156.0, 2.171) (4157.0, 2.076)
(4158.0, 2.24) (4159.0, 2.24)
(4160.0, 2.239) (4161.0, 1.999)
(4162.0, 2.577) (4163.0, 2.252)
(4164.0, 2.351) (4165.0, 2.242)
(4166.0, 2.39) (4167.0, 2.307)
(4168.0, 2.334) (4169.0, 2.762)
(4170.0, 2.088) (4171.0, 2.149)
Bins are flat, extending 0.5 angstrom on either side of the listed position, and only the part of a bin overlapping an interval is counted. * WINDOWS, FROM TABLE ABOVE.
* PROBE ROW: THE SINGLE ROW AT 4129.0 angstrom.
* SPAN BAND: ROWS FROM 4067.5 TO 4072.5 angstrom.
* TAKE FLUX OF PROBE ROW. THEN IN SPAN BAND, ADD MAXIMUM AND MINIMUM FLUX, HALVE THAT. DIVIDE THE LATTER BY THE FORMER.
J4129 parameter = 1.16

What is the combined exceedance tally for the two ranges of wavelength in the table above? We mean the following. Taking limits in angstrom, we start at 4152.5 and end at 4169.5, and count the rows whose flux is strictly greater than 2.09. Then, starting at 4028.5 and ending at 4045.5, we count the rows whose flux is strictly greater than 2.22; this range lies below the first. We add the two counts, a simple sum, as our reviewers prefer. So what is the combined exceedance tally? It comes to 16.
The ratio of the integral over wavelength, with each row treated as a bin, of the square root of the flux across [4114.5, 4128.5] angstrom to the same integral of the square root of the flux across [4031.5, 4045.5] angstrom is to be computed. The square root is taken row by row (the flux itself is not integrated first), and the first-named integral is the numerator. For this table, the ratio 1.03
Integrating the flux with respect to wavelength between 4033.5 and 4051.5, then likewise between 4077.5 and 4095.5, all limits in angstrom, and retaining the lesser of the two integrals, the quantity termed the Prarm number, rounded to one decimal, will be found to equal 37.4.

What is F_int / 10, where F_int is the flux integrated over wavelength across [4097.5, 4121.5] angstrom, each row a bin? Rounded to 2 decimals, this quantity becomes 4.93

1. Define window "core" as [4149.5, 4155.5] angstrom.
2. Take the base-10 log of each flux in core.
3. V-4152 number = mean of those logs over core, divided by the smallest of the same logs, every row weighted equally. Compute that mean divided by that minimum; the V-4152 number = 1.10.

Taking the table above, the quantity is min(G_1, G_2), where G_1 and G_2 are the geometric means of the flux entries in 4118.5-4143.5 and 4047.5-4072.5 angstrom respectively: 2.10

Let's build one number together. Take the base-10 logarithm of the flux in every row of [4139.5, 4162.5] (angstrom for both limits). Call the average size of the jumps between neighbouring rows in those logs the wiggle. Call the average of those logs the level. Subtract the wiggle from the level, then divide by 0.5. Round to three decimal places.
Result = 0.595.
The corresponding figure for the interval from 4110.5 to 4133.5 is 0.605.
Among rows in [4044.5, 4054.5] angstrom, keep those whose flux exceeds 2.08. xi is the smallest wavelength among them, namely 4047.0 angstrom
